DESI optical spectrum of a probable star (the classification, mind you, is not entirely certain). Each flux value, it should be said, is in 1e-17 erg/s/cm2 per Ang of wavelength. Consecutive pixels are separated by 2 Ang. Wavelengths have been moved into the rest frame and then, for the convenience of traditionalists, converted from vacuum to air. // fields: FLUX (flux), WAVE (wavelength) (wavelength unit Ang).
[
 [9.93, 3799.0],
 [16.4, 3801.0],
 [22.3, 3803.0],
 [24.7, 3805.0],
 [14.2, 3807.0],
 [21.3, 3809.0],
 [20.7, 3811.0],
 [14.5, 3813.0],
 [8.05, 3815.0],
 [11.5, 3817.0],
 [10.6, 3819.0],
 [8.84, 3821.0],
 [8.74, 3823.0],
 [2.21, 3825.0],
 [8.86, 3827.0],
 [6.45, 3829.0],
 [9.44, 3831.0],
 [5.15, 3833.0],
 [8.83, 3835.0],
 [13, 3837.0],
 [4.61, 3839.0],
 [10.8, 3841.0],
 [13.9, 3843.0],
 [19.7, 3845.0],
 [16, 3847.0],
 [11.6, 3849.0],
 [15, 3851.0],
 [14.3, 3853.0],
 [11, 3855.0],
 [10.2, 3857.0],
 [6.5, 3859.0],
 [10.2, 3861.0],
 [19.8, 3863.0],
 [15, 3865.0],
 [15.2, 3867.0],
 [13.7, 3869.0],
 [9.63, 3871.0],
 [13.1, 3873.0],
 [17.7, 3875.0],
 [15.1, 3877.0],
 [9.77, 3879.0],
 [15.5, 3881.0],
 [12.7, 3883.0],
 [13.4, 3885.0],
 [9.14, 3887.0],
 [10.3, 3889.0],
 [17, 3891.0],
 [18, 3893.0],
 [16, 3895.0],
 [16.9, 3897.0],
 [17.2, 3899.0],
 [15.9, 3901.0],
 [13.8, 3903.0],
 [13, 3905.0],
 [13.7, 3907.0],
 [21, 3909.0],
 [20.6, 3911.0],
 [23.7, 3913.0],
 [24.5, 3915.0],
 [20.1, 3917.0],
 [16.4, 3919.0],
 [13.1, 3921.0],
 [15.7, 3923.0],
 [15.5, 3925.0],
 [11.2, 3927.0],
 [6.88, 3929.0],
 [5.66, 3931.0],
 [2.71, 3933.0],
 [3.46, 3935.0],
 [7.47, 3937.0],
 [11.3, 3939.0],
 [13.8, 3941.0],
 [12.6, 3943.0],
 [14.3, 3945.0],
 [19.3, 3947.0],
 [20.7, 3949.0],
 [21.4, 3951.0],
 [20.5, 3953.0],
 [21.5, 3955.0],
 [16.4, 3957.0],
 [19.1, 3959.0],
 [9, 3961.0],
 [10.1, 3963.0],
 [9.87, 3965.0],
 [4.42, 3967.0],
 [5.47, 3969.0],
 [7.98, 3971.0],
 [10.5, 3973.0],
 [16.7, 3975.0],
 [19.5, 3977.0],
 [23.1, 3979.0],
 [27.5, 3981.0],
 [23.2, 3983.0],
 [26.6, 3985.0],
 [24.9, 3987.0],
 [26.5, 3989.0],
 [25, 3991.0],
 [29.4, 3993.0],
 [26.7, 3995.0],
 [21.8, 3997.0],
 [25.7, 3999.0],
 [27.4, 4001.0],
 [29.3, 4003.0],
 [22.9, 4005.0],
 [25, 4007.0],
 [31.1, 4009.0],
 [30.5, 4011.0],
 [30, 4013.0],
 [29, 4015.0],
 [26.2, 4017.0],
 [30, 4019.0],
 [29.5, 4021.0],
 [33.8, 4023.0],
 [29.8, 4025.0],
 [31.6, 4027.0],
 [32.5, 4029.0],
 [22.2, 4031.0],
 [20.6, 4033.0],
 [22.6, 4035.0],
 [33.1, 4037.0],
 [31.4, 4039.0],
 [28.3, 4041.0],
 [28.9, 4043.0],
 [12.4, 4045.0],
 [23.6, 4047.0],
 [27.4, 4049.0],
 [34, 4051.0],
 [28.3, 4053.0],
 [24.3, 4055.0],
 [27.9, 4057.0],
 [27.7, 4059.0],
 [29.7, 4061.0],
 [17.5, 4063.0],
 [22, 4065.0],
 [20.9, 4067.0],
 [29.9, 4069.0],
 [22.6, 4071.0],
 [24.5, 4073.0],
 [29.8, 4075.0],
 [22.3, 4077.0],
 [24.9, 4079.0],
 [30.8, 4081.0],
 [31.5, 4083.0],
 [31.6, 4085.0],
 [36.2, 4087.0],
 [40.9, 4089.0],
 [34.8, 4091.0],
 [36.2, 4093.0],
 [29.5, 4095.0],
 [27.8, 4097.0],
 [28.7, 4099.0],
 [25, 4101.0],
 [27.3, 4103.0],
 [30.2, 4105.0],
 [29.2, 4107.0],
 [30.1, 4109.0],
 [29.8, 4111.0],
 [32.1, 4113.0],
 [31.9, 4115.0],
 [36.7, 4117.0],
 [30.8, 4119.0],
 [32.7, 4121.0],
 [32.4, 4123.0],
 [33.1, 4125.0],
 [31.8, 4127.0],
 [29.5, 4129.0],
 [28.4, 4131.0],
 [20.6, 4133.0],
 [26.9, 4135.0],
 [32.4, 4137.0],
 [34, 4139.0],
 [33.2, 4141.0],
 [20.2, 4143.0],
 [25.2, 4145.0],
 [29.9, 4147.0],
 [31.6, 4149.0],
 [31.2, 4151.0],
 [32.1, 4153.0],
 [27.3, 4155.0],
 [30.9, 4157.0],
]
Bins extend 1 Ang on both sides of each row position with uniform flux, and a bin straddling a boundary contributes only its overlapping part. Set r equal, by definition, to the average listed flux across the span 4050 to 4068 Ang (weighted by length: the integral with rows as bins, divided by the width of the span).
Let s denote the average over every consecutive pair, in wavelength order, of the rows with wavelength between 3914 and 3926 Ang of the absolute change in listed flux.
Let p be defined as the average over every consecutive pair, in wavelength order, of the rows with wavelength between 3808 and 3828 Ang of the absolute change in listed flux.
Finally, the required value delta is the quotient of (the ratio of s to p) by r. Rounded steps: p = 3.6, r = 25.8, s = 2.84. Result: 0.030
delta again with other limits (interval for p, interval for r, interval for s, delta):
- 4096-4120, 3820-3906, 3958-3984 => 0.130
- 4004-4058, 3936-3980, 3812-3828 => 0.061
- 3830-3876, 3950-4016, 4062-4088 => 0.050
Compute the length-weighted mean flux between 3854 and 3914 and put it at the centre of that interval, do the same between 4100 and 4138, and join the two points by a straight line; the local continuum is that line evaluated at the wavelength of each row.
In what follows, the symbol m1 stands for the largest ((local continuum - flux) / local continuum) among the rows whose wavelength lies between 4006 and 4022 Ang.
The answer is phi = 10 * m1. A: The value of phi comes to -1.0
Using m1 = -0.10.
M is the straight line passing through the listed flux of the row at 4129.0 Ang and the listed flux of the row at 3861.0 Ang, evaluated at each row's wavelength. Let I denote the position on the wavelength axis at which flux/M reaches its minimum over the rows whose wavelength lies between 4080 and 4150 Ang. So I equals 4143.0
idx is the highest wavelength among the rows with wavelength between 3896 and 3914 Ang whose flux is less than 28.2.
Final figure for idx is 3913.0 Ang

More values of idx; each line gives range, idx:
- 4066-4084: 4079.0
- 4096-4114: 4103.0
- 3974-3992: 3991.0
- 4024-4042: 4035.0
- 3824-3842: 3841.0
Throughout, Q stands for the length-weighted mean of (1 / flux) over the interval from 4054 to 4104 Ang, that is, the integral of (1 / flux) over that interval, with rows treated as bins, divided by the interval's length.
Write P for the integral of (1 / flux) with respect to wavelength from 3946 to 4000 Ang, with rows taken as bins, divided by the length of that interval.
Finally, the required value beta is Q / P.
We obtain 0.5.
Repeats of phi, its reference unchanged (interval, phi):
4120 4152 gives 3.6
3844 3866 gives 4.9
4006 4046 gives 5.1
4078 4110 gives 1.3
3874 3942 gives 8.5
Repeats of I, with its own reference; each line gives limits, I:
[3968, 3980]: 3969.0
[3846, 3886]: 3859.0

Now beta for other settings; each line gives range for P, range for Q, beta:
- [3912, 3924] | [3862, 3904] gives 1.3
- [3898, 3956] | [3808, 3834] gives 1.5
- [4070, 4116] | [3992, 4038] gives 1.1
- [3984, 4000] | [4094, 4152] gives 0.9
